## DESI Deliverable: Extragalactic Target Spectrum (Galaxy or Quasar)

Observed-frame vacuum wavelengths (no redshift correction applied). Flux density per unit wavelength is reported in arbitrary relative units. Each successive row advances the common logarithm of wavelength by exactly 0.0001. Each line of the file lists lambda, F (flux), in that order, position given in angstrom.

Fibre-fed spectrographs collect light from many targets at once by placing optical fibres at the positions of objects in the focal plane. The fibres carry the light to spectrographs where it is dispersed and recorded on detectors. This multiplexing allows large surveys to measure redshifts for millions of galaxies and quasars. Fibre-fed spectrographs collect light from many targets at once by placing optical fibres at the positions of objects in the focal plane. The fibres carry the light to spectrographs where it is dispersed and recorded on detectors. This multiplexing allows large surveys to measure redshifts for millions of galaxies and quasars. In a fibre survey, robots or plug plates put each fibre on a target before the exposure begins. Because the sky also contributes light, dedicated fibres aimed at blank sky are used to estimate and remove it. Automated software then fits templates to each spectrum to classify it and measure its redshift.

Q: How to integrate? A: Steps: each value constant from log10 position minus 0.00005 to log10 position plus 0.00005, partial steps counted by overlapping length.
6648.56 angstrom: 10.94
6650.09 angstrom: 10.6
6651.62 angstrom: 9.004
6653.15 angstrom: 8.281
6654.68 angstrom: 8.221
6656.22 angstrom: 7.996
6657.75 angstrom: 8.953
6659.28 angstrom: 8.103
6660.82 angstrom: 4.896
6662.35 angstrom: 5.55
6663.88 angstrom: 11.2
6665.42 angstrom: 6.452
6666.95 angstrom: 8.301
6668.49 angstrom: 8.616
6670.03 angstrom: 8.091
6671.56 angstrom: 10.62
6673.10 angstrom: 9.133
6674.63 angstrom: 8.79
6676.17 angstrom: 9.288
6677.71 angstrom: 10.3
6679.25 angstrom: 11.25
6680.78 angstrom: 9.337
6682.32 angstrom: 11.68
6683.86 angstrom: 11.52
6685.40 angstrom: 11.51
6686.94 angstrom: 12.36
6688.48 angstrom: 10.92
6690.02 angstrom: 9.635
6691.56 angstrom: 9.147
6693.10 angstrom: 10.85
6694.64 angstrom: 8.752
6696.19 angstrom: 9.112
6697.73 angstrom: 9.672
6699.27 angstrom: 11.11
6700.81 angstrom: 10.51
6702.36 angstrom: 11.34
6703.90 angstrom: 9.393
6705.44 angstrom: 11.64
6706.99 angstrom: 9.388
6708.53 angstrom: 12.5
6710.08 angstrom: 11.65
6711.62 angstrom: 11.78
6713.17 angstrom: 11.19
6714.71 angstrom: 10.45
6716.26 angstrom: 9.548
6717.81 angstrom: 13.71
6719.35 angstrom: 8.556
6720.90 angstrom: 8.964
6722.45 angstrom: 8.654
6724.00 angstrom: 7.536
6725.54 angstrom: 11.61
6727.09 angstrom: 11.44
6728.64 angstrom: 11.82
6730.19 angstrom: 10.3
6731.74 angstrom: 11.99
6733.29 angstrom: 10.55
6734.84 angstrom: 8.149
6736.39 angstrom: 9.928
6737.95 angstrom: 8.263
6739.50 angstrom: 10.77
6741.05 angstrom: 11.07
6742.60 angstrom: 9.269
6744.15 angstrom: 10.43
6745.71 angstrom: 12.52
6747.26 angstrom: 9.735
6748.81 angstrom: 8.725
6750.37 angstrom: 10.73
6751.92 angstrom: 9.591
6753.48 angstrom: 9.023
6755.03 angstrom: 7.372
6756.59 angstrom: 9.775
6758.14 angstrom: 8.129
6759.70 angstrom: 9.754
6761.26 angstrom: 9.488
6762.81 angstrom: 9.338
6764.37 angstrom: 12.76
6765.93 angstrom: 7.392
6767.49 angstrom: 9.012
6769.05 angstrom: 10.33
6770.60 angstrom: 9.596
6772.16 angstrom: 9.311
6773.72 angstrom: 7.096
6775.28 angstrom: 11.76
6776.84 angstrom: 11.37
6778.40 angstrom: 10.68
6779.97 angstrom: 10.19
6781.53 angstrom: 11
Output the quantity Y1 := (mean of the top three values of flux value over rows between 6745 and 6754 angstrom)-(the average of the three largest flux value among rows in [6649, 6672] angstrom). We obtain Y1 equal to 0.2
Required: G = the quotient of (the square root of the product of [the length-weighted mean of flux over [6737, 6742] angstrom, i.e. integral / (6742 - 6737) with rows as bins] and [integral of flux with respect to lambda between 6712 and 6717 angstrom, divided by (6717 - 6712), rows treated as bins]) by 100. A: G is 0.102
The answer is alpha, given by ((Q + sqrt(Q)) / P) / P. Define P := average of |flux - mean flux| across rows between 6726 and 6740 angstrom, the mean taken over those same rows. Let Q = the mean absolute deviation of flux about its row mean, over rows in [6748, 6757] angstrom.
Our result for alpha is 1.5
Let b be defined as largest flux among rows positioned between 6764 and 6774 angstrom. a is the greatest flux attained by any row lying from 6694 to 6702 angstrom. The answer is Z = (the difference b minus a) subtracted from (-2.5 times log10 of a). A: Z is -4.3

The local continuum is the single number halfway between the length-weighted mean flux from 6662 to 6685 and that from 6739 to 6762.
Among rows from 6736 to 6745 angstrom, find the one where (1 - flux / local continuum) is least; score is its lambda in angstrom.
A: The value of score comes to 6741.05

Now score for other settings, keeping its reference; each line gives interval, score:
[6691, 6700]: 6699.27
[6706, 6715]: 6708.53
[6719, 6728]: 6725.54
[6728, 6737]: 6731.74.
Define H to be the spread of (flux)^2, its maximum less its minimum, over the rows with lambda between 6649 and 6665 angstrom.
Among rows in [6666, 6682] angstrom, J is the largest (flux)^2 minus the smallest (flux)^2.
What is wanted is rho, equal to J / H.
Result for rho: 0.60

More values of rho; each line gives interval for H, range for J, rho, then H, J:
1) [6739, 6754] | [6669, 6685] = 0.88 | 81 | 71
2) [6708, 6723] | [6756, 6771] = 0.94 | 115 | 108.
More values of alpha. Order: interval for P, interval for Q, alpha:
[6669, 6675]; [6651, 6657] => 1.6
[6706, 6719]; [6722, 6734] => 1.8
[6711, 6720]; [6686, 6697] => 1.2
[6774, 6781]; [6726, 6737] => 6.2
